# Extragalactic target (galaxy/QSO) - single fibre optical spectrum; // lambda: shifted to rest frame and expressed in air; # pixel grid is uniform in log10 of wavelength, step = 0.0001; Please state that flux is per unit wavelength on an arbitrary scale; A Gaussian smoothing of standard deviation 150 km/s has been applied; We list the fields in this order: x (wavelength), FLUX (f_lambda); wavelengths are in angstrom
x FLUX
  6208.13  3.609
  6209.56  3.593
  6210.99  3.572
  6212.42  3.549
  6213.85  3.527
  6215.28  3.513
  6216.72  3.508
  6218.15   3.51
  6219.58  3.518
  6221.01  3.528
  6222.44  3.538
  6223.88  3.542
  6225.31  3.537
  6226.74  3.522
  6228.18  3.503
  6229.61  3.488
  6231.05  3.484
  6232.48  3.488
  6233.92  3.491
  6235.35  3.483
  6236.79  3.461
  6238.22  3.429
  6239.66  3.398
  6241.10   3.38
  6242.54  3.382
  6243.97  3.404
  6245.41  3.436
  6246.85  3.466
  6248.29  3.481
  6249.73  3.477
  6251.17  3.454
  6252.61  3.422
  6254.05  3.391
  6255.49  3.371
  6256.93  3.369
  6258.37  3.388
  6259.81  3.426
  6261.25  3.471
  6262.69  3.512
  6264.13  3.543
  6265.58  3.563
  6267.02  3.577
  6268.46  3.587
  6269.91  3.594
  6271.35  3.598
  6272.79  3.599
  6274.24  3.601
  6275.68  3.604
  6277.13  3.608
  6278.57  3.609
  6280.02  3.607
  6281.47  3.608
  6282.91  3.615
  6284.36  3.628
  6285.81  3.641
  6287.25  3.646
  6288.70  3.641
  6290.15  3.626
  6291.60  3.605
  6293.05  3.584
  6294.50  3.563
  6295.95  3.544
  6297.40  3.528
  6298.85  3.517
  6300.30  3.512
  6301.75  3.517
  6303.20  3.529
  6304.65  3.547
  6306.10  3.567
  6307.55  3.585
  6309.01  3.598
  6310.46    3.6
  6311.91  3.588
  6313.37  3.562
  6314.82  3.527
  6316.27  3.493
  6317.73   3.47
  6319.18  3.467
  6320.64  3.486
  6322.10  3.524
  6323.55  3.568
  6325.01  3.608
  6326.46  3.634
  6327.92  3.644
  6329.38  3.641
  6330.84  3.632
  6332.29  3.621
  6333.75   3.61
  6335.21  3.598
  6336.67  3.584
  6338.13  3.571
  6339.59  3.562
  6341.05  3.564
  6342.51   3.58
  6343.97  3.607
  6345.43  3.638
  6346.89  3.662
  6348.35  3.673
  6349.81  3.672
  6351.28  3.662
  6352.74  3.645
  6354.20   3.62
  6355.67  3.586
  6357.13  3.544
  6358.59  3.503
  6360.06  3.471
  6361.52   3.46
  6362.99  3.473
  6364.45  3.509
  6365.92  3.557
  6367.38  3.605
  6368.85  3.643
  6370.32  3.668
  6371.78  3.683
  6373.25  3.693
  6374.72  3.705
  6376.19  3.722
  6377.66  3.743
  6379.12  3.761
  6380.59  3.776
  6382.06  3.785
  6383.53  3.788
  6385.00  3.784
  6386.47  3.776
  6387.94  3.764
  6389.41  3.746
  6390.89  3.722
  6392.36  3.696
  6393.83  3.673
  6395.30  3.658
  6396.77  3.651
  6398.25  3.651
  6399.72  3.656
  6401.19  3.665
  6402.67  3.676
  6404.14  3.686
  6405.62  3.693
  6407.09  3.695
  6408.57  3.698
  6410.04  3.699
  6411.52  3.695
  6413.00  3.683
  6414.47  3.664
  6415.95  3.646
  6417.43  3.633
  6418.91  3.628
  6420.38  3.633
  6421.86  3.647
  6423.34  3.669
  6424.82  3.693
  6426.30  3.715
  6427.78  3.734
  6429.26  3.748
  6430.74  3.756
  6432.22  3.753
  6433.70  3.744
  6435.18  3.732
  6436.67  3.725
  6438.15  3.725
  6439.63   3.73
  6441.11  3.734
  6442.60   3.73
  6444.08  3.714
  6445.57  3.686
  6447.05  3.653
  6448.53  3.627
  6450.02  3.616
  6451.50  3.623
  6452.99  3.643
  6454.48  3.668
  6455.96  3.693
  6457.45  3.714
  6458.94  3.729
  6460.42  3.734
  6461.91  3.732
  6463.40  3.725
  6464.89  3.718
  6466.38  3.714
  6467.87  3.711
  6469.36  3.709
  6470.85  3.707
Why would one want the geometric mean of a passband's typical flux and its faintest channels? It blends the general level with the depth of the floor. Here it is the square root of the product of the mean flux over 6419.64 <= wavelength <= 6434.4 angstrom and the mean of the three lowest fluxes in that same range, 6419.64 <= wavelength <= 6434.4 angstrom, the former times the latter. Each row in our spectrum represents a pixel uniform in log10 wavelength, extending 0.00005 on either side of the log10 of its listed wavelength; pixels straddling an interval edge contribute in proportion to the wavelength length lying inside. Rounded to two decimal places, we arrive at 3.68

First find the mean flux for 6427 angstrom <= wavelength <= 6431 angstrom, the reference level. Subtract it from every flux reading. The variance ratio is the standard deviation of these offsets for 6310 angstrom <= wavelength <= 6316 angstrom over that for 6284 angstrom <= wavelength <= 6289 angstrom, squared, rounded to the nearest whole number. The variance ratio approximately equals 18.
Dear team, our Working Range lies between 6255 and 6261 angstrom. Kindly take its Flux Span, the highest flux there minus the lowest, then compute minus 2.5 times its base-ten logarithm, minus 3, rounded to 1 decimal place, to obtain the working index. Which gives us 0.1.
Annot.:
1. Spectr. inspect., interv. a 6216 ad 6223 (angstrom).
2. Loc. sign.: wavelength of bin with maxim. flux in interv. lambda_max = 6222.44 angstrom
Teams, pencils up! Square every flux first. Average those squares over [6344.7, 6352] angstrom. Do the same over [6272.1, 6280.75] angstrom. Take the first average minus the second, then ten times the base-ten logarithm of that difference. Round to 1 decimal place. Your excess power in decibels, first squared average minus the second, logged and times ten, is -3.8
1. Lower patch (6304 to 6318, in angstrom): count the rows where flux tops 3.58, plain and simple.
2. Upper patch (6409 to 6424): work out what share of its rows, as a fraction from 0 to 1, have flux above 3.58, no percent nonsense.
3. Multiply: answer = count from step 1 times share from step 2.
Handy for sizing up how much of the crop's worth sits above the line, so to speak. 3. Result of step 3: 4.0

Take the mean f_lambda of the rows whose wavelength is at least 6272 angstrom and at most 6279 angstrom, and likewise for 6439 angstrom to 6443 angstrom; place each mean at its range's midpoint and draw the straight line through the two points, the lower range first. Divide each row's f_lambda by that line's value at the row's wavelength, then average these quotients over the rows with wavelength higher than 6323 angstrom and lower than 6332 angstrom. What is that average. 0.994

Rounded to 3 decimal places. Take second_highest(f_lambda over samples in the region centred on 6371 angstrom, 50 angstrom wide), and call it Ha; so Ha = 3.785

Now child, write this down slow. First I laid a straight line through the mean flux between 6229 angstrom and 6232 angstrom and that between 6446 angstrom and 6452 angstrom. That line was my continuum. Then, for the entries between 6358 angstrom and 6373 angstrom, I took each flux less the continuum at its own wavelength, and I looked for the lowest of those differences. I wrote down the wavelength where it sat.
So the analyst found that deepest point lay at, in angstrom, 6361.52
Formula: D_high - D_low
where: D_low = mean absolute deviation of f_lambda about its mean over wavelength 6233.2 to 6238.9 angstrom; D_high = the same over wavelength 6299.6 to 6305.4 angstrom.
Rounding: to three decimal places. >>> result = -0.009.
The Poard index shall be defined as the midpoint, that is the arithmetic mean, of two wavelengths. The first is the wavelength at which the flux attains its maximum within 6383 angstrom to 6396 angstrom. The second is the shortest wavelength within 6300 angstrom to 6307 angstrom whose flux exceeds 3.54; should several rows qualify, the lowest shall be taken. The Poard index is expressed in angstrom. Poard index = 6344.1 angstrom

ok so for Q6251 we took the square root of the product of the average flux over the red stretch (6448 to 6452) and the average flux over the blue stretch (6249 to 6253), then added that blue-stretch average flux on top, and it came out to 6.99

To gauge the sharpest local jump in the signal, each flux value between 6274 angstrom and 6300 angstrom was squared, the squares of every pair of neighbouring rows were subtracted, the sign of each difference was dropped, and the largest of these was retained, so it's 0.152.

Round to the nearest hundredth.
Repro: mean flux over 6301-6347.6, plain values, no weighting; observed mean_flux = 3.57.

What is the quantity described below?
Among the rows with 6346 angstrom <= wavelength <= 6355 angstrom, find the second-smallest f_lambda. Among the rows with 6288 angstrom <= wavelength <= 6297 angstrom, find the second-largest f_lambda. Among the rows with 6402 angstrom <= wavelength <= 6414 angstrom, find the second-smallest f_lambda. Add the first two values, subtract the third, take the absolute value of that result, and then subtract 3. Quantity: 0.59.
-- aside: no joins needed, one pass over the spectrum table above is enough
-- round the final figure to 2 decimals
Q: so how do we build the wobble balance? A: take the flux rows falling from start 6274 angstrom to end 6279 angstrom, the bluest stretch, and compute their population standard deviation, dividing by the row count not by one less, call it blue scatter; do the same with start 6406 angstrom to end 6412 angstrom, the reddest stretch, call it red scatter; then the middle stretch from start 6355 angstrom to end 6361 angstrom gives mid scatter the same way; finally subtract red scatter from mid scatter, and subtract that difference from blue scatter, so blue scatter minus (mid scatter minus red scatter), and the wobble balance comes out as -0.04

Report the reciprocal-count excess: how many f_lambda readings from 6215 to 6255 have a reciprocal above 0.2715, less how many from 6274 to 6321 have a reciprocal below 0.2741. 28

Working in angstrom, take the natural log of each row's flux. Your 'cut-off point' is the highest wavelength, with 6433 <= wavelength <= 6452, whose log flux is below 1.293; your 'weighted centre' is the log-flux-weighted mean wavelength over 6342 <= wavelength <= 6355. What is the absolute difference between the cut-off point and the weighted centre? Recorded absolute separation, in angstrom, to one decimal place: 103.1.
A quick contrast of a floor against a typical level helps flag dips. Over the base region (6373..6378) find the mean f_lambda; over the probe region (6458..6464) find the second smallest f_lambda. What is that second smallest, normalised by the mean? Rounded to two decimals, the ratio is 1.00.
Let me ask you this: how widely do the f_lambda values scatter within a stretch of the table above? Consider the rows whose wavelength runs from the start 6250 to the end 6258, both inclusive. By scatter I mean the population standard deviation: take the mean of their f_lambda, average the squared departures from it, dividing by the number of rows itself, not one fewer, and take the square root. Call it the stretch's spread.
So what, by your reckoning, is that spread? 0.032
